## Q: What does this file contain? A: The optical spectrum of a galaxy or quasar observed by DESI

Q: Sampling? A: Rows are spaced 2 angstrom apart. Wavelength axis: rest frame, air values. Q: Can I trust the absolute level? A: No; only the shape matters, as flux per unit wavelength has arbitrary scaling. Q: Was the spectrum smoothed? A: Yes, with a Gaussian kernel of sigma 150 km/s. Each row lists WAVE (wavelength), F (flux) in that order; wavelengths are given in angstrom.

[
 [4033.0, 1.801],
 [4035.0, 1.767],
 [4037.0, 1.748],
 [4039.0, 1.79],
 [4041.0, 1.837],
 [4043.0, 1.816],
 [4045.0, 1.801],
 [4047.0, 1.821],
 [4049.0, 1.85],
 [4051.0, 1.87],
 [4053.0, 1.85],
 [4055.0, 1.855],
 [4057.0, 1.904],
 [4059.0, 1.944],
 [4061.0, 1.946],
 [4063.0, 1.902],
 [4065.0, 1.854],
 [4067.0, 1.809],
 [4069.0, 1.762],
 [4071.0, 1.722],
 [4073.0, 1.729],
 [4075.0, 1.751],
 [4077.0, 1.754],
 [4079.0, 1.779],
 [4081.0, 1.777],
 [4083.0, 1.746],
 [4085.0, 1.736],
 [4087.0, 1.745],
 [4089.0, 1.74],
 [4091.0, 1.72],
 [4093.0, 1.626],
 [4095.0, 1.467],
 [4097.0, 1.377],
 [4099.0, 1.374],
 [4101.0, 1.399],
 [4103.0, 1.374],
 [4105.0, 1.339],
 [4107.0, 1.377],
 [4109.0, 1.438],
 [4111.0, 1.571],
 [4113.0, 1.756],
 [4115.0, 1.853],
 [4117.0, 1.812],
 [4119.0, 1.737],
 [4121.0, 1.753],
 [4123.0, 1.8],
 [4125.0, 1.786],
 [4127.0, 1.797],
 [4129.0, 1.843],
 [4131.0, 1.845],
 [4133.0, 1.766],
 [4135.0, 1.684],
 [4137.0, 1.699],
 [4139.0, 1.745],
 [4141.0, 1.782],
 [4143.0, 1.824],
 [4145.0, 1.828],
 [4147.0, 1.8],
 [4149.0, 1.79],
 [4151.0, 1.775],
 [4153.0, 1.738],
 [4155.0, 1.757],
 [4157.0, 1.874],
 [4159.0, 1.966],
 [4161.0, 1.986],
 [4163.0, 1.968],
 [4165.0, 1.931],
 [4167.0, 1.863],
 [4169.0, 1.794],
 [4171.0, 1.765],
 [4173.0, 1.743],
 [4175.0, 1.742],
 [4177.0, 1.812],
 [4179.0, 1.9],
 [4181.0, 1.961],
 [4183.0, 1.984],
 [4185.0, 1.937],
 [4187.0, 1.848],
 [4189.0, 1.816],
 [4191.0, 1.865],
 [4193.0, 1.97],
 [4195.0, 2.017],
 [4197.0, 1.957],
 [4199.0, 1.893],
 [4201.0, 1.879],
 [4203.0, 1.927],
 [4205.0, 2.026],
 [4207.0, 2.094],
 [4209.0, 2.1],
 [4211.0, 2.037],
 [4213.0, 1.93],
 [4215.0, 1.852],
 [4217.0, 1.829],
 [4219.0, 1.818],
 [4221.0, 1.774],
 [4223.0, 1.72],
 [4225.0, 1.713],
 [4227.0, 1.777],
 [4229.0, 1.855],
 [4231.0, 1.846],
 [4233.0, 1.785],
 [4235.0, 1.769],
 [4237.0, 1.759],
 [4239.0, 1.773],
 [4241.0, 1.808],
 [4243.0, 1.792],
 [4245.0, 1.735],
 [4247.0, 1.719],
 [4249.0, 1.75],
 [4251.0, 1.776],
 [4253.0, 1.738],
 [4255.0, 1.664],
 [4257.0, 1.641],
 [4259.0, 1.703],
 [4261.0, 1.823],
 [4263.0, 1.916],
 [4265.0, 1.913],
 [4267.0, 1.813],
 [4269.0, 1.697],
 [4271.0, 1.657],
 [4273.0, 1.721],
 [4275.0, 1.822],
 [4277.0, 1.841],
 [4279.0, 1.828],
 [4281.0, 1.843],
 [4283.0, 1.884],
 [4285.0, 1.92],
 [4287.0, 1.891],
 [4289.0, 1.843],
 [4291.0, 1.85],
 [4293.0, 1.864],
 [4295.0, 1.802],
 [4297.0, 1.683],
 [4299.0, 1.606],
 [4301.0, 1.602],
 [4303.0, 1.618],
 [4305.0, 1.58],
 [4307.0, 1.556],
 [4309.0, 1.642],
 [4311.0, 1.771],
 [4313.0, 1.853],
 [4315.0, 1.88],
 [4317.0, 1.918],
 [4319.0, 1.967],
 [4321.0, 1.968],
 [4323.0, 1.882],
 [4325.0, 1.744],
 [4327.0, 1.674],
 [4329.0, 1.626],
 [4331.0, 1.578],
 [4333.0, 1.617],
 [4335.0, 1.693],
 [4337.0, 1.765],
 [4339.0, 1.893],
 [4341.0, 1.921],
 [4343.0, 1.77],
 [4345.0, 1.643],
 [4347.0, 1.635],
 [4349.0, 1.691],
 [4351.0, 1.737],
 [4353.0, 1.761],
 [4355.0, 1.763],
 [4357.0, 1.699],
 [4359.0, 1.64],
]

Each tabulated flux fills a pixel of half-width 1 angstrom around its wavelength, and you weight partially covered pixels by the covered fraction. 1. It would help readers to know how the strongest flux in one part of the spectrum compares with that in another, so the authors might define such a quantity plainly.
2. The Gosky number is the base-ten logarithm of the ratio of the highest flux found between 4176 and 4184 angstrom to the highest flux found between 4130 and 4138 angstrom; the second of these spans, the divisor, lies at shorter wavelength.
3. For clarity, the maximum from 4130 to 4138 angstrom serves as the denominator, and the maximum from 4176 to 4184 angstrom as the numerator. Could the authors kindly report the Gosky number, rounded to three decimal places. 0.032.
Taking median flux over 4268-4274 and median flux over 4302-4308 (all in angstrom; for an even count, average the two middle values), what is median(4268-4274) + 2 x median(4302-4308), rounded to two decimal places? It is 4.86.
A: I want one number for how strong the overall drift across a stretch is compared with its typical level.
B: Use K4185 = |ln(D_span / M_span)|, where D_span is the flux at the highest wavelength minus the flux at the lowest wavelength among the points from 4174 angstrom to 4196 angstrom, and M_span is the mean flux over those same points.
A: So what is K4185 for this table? 1.9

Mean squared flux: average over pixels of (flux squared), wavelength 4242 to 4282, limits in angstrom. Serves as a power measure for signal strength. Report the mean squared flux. 3.14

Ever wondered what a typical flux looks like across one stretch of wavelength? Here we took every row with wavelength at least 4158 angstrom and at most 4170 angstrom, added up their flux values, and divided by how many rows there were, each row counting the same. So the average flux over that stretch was 1.92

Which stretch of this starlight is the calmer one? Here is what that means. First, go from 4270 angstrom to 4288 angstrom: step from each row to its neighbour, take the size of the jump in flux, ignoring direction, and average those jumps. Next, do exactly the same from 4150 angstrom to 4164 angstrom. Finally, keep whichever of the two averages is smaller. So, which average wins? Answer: 0.040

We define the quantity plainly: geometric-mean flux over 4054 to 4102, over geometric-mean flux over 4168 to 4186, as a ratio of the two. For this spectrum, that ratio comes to 0.93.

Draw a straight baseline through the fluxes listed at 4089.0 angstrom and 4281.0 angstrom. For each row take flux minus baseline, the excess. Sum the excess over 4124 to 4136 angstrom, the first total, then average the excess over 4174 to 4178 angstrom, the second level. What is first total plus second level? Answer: 0.1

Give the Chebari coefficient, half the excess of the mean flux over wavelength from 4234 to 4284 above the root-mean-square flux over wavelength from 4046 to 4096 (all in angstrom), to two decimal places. -0.01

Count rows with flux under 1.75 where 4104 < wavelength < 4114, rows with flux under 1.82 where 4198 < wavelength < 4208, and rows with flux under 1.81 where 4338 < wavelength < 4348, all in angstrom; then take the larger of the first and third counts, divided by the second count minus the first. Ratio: -1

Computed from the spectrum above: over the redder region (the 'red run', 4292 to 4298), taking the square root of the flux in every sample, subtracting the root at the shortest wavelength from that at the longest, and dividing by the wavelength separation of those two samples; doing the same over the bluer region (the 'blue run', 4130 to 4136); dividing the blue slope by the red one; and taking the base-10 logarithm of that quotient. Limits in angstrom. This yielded 0.0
